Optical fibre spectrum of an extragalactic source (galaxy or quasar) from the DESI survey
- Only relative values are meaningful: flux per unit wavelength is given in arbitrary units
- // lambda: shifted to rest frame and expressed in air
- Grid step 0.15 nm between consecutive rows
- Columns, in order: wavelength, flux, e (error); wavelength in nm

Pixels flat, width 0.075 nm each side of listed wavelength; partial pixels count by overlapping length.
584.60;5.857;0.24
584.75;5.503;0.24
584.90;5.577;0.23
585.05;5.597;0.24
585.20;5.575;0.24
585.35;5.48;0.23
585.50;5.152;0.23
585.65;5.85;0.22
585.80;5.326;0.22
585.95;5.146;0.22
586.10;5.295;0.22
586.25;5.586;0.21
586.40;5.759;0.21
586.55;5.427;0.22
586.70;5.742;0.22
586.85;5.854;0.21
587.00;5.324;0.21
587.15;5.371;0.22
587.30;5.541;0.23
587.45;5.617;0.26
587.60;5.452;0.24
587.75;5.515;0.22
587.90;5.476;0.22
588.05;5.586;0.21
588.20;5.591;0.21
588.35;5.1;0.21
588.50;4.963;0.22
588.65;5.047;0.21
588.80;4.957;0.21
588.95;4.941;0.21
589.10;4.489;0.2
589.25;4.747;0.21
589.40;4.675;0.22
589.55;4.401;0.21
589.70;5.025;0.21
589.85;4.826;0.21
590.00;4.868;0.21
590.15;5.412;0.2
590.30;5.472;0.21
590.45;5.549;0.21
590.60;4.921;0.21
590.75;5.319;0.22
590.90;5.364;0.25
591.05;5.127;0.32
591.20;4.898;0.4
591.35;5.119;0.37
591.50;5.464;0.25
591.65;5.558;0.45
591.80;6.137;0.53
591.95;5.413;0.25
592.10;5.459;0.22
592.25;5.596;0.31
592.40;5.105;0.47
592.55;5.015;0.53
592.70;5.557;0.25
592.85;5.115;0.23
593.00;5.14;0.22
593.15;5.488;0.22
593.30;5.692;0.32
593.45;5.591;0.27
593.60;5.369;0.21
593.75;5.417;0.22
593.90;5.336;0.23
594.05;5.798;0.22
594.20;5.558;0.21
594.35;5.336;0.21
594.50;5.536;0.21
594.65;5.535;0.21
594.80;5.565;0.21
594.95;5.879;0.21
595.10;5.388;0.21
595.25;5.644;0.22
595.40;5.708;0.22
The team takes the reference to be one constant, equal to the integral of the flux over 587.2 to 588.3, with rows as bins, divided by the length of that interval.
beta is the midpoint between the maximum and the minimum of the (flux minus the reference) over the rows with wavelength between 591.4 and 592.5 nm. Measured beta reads 0.10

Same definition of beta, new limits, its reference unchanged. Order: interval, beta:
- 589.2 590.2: -0.62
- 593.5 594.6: 0.04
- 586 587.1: 0.05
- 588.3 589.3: -0.73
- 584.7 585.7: -0.02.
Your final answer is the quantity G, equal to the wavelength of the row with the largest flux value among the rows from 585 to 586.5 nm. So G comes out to 585.65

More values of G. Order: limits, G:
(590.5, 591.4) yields 590.90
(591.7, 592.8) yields 591.80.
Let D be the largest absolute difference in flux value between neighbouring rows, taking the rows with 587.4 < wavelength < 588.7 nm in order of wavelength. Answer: 0.491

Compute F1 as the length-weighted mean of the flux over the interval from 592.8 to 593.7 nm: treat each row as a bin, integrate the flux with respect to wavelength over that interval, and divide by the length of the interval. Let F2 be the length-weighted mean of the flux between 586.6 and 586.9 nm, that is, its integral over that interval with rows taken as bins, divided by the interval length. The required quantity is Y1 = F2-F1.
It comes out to 0.35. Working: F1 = 5.41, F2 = 5.76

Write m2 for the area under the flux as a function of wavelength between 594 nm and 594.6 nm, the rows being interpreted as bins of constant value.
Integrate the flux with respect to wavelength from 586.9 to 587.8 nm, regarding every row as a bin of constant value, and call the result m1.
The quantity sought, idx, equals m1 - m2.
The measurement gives 1.6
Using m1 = 4.9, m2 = 3.3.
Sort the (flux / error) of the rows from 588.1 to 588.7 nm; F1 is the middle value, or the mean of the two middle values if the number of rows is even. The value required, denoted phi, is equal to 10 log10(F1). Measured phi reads 13.8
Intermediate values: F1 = 24.2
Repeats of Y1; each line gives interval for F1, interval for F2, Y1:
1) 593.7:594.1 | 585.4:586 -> -0.12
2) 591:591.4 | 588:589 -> 0.13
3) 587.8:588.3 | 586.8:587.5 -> 0.00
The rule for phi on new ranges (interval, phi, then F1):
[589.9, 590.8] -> 14.0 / 25.1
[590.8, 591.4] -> 11.7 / 14.9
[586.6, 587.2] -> 14.1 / 25.7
